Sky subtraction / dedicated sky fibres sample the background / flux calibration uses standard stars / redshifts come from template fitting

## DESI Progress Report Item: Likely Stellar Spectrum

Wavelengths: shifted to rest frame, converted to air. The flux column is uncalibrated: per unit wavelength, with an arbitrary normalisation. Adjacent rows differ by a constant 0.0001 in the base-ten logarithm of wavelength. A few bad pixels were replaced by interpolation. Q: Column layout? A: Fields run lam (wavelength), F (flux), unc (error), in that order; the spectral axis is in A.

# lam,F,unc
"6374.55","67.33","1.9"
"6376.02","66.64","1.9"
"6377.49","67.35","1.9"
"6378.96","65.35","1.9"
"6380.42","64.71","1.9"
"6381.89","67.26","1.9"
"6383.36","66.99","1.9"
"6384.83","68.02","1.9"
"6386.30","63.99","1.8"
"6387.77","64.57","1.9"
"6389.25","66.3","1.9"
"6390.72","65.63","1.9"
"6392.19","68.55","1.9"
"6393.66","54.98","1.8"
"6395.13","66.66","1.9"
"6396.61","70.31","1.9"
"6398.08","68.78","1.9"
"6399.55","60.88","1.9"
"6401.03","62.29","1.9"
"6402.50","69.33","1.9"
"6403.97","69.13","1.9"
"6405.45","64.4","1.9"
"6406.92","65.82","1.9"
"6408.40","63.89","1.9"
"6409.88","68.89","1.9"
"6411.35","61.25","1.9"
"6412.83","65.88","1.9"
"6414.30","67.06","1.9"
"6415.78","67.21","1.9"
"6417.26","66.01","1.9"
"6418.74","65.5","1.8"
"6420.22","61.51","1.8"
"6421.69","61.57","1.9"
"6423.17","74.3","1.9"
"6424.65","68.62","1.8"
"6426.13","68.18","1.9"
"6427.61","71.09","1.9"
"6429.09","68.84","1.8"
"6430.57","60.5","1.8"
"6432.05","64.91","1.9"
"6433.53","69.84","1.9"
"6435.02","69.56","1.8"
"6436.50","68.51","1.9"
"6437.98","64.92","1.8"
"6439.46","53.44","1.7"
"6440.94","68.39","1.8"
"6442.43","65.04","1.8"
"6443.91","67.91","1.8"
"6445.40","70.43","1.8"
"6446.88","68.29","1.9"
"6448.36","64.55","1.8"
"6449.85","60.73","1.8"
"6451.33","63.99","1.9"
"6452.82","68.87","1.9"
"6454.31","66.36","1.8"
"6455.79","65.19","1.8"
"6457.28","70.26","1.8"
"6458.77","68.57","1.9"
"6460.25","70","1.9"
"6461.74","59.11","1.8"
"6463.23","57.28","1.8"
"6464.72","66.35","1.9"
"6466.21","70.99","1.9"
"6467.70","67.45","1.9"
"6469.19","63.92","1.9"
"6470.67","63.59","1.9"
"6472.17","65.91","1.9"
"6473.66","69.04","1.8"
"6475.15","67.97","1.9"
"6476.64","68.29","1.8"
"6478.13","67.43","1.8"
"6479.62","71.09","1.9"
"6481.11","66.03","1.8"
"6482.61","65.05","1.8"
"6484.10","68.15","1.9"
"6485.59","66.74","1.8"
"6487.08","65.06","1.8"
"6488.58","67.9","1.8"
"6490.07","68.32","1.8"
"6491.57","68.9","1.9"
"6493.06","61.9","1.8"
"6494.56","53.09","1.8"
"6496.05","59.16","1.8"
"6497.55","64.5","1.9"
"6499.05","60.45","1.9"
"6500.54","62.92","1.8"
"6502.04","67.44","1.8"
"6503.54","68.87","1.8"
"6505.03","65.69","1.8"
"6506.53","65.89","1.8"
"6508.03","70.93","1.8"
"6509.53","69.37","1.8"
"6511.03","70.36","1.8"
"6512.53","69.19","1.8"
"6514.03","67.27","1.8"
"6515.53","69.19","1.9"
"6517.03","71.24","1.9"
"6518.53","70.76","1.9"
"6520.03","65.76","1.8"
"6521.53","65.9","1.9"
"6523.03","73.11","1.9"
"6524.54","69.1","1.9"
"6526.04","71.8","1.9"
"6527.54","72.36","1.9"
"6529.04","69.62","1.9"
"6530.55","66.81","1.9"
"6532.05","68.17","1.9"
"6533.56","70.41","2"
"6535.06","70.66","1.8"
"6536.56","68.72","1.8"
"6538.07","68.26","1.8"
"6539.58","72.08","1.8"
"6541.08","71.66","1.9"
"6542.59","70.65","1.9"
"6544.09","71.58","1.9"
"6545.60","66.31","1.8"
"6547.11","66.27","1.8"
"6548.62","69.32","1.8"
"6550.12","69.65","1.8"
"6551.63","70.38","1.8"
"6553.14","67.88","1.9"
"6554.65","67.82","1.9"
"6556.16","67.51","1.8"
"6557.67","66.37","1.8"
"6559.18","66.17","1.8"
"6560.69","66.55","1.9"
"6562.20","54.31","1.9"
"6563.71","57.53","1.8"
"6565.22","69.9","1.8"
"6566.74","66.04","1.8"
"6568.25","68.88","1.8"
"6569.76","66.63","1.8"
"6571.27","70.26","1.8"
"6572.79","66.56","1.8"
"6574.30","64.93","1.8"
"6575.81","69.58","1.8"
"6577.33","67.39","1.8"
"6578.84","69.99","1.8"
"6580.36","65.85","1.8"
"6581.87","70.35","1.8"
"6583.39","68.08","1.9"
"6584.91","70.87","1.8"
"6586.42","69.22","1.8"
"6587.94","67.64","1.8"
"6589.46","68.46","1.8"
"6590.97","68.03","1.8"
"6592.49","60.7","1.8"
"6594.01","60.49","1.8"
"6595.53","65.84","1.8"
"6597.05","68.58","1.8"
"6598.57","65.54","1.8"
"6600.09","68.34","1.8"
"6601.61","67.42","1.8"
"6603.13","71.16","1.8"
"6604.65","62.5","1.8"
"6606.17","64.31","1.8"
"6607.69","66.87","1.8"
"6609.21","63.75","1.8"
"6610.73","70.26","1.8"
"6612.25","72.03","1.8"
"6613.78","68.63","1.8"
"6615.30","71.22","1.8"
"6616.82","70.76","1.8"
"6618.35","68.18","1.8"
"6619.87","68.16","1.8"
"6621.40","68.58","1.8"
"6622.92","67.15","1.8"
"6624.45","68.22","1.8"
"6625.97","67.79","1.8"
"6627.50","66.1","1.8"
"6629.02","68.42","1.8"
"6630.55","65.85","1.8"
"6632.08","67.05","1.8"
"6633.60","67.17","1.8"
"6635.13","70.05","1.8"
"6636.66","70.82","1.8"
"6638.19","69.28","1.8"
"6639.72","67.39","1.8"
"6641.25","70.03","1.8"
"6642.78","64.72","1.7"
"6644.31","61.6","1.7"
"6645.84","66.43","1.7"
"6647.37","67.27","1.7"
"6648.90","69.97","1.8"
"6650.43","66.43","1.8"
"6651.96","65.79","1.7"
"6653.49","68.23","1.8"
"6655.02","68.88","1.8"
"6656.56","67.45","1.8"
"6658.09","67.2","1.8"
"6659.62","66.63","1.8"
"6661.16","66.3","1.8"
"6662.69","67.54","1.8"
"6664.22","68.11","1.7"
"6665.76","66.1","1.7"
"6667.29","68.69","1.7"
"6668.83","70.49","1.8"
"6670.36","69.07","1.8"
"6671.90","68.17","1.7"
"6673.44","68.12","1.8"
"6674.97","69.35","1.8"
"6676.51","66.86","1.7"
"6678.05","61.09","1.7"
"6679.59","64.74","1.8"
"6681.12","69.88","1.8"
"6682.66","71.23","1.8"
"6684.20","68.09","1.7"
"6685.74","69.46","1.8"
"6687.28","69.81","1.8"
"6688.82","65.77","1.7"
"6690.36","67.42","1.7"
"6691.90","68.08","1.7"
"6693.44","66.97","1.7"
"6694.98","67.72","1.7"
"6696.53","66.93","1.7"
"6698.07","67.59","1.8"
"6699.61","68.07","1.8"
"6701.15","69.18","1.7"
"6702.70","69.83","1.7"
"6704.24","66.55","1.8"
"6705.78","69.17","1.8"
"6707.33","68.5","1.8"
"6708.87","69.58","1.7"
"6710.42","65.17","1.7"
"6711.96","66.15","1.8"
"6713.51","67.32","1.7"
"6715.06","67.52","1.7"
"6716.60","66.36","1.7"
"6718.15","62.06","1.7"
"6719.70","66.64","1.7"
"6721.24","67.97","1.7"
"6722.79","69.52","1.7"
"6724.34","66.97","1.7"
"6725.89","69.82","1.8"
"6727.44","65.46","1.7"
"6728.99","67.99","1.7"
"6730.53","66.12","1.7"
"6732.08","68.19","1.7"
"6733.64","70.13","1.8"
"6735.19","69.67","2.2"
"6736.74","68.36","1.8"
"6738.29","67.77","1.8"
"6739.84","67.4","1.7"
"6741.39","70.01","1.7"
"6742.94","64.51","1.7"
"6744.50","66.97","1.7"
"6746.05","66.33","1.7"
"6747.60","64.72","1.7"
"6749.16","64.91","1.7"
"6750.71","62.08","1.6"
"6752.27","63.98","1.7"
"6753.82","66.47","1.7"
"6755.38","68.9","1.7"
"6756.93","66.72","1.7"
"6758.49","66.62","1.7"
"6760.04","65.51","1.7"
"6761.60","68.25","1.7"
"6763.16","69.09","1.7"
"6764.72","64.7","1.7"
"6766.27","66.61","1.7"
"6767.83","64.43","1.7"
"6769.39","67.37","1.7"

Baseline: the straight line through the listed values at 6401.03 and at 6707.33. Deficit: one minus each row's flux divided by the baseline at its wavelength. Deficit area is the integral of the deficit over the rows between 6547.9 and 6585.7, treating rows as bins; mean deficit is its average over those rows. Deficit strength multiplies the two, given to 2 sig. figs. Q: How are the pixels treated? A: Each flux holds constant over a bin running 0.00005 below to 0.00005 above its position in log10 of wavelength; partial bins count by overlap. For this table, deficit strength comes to 0.020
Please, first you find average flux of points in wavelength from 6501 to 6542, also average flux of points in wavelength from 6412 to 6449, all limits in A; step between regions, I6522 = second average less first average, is -2.8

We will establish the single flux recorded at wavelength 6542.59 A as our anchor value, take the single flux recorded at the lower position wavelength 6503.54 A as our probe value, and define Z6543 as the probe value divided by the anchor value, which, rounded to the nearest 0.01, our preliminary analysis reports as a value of 0.97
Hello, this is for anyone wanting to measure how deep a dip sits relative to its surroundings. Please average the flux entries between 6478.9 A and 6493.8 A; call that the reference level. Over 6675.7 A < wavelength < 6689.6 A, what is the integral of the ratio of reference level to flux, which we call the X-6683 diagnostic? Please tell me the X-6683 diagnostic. 13.8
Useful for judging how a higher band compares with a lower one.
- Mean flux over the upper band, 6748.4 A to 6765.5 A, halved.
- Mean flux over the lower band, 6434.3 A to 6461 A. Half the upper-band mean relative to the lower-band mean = 0.498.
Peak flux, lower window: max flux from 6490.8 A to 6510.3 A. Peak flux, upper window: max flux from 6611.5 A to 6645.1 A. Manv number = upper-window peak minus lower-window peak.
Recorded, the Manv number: 1.1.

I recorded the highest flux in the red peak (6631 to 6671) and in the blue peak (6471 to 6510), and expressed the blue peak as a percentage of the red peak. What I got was 100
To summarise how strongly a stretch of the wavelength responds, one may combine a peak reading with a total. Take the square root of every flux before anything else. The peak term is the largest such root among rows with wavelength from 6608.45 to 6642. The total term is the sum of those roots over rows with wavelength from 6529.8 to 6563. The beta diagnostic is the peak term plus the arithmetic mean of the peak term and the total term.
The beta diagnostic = 103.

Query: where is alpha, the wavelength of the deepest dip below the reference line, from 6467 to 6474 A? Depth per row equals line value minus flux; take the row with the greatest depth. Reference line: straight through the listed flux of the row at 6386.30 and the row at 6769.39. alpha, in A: 6470.67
